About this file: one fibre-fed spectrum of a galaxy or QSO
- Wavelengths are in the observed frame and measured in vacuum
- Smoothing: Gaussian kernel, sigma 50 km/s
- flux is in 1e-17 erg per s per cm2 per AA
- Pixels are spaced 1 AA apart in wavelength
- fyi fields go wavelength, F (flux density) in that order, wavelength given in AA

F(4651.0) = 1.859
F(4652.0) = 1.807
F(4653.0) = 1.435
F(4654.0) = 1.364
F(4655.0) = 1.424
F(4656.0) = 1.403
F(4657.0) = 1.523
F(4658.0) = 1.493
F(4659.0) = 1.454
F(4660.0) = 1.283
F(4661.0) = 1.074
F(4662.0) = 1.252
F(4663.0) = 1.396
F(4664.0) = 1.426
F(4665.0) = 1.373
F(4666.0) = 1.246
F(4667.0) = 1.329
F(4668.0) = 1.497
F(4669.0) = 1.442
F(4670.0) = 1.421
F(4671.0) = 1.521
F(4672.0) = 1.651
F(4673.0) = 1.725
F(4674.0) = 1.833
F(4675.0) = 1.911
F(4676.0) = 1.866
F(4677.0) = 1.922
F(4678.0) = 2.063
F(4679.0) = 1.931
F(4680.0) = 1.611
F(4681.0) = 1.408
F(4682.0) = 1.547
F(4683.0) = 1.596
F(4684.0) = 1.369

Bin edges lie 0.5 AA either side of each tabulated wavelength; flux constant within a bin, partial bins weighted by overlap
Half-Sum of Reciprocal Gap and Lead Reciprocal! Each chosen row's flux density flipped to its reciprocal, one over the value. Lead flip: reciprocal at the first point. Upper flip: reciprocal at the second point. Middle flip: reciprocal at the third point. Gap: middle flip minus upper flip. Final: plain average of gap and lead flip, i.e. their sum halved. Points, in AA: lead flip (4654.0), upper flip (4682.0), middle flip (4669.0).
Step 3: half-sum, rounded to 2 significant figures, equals 0.39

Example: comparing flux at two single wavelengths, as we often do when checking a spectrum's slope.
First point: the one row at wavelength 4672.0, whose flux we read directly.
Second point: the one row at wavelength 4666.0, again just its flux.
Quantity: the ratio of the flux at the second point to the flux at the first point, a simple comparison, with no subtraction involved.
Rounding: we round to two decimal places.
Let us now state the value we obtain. 0.75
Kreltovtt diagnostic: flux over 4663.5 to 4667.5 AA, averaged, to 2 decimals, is 1.34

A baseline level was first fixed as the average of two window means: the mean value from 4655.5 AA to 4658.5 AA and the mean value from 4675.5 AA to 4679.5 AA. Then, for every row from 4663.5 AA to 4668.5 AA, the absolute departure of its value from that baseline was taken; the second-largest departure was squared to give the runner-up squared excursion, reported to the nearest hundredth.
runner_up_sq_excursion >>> 0.14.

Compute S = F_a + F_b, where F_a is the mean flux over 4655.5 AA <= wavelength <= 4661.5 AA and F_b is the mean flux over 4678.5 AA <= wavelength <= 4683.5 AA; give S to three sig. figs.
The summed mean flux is 2.99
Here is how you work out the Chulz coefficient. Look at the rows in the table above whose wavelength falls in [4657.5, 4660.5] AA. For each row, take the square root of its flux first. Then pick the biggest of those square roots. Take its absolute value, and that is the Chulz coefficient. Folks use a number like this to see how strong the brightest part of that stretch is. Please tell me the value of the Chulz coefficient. 1.22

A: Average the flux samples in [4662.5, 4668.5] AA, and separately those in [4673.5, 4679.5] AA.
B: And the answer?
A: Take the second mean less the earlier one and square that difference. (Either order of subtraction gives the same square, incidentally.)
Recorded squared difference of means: 0.30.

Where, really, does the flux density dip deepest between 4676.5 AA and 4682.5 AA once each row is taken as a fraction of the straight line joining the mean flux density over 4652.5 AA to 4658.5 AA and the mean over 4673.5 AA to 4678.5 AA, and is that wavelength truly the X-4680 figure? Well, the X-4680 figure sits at 4681.0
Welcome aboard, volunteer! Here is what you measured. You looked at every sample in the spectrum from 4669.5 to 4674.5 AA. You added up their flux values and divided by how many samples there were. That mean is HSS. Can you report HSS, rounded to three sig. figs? 1.63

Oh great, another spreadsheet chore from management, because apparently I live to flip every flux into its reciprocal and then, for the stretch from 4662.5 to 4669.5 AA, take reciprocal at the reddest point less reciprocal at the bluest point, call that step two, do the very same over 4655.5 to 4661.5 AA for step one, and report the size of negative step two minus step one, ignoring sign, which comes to 0.20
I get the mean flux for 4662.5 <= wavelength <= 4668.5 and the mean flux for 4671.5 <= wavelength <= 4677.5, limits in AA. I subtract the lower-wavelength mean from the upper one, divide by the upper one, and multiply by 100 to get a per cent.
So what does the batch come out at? 24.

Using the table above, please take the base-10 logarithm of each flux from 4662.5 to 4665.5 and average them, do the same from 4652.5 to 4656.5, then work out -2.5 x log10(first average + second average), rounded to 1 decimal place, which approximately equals 1.3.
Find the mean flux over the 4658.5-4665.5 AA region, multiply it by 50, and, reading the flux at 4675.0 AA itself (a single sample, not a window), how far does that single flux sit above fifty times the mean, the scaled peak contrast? -64.2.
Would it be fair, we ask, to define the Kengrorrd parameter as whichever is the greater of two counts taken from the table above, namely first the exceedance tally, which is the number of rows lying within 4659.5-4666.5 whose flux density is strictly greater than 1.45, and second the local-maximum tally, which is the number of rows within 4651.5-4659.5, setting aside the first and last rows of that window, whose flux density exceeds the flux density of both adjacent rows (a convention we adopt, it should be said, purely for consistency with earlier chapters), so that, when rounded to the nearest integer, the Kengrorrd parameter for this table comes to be 2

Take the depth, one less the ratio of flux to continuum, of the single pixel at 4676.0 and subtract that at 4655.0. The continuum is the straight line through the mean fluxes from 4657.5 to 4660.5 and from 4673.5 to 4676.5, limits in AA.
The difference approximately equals 0.12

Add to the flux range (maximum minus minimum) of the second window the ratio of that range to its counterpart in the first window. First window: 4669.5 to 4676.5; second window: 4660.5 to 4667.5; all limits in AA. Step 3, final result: 1.07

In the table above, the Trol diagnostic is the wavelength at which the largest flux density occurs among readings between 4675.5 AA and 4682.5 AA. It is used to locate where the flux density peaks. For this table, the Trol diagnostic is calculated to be 4678.0 AA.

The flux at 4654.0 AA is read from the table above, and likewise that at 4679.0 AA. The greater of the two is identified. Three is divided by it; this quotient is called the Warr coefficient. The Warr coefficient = 1.6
